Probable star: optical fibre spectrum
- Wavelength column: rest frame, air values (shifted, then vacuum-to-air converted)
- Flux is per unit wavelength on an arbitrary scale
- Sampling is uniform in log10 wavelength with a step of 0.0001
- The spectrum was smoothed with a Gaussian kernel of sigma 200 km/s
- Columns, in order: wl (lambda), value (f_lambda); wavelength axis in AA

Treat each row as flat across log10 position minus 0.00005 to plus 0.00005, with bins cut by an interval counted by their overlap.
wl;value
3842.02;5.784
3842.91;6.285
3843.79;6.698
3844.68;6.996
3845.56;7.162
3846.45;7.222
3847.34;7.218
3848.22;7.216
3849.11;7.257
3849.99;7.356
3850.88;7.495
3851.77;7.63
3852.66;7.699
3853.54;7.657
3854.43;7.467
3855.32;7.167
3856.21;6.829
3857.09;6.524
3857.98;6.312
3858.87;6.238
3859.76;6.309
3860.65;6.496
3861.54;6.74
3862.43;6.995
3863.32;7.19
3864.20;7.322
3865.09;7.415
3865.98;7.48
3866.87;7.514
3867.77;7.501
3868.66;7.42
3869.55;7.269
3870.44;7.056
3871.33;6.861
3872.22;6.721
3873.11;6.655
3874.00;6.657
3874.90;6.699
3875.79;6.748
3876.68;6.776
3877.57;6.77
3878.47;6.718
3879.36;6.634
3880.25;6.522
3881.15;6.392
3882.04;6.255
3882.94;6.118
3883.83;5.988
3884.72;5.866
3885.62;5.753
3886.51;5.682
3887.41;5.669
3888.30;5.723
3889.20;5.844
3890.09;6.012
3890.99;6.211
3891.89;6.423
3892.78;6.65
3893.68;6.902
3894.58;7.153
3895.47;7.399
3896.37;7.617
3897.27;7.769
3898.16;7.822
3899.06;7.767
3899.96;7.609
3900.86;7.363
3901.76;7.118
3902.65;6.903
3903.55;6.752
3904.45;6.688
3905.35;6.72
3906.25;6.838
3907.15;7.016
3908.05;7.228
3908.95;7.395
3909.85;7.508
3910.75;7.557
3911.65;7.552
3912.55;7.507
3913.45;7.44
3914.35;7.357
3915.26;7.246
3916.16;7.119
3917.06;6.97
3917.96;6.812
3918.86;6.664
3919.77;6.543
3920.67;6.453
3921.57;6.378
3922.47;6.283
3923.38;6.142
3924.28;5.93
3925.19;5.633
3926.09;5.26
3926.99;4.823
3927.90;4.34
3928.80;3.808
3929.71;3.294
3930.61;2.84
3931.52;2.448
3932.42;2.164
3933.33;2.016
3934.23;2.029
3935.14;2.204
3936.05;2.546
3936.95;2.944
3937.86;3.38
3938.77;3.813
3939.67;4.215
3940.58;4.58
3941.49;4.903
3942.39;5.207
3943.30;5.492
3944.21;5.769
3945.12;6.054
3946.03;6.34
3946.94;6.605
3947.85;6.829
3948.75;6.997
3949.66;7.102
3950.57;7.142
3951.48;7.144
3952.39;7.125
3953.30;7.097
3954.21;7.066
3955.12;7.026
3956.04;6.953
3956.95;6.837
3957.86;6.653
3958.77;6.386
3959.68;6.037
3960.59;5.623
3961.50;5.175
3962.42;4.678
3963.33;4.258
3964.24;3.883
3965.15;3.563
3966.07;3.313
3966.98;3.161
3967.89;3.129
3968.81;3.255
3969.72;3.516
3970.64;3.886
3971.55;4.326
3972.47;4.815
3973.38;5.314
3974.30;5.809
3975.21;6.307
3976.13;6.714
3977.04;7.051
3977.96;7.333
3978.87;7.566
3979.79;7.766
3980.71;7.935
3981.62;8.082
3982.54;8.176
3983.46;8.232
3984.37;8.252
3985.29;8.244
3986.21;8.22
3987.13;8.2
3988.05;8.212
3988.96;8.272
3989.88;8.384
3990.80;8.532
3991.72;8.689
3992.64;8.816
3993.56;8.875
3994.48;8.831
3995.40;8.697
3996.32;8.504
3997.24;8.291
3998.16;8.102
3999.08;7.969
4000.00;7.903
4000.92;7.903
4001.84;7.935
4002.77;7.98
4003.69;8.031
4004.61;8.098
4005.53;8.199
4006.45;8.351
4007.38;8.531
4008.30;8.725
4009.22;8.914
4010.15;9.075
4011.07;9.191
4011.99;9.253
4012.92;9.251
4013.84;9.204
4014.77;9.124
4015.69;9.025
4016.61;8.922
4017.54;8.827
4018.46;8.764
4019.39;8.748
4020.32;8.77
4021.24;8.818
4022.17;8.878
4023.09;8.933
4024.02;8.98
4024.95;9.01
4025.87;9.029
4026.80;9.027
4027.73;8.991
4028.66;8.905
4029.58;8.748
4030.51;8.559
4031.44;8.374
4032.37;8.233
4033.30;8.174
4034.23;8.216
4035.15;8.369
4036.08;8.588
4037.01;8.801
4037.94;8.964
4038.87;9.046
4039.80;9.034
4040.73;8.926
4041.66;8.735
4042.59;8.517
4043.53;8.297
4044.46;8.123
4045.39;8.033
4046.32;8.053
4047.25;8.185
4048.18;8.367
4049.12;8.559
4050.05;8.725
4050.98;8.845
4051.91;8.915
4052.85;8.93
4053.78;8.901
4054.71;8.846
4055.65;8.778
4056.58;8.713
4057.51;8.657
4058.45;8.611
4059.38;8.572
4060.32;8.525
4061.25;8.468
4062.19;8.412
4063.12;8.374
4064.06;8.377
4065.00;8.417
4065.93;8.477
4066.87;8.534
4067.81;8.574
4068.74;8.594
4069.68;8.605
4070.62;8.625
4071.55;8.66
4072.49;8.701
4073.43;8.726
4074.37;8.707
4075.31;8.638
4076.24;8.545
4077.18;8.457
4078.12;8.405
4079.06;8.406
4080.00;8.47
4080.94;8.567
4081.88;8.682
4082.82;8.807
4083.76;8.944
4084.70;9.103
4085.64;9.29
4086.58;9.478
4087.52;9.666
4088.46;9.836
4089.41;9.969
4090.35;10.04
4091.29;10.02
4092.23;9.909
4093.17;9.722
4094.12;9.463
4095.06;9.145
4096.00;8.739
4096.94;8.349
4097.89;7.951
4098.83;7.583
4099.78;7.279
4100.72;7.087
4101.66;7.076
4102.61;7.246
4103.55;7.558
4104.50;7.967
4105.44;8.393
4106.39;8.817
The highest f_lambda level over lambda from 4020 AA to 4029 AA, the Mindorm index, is 9.029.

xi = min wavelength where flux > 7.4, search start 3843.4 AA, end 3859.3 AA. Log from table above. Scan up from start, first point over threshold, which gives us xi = 3850.88 AA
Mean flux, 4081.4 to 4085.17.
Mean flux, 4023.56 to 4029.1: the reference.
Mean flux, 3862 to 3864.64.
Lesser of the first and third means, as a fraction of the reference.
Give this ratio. 0.80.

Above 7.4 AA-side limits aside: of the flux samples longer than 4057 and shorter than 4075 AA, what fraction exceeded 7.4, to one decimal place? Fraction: 1.0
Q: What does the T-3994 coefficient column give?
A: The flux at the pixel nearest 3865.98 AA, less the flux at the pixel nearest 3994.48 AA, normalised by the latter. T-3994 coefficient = -0.15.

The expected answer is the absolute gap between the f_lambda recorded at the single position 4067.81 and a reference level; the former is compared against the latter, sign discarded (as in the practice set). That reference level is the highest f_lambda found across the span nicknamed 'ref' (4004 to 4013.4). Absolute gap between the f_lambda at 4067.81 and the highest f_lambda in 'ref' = 0.7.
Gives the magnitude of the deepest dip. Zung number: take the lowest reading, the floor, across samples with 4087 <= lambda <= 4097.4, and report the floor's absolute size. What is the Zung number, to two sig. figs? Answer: 8.3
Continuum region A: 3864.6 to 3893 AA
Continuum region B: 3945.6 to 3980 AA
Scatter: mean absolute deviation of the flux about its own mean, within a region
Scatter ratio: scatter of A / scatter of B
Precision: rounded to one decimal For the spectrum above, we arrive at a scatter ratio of 0.4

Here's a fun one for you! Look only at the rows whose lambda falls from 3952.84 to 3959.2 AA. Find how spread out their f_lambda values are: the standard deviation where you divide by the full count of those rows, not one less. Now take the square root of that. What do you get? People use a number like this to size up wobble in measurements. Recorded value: 0.49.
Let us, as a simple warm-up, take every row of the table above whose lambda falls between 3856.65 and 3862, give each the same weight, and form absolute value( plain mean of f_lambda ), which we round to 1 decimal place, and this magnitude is 6.4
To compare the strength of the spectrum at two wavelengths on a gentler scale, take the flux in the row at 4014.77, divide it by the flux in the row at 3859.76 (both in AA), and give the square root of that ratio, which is 1.20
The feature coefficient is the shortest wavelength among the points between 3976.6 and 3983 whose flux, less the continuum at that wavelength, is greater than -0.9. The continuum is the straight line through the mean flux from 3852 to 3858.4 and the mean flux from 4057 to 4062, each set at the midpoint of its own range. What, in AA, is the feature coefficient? 3977.96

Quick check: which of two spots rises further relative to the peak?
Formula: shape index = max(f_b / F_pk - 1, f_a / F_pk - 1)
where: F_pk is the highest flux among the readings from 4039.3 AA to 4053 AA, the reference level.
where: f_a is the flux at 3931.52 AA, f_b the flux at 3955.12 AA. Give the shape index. -0.22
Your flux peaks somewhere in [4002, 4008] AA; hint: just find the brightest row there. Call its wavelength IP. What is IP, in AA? 4007.38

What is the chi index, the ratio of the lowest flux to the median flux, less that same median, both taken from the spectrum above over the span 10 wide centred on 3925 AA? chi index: -5.0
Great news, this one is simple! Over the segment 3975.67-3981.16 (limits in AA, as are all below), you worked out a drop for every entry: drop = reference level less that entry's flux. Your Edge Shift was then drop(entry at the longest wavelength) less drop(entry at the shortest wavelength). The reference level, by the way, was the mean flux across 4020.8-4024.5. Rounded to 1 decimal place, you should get -1.2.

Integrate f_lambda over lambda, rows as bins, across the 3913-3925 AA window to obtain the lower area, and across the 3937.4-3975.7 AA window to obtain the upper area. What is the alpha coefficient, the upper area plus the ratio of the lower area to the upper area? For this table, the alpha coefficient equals 207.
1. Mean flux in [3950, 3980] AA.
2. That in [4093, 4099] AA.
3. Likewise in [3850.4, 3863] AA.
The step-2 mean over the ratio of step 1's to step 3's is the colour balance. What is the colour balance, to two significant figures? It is 11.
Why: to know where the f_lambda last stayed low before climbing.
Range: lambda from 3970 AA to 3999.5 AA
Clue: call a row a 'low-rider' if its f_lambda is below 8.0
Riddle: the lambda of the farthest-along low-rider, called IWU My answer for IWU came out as 3999.08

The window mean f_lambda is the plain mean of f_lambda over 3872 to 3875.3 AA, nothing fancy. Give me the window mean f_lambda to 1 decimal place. 6.7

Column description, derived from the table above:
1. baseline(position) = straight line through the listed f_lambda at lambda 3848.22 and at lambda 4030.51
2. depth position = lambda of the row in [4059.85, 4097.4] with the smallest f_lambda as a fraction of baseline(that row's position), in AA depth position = 4096.94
